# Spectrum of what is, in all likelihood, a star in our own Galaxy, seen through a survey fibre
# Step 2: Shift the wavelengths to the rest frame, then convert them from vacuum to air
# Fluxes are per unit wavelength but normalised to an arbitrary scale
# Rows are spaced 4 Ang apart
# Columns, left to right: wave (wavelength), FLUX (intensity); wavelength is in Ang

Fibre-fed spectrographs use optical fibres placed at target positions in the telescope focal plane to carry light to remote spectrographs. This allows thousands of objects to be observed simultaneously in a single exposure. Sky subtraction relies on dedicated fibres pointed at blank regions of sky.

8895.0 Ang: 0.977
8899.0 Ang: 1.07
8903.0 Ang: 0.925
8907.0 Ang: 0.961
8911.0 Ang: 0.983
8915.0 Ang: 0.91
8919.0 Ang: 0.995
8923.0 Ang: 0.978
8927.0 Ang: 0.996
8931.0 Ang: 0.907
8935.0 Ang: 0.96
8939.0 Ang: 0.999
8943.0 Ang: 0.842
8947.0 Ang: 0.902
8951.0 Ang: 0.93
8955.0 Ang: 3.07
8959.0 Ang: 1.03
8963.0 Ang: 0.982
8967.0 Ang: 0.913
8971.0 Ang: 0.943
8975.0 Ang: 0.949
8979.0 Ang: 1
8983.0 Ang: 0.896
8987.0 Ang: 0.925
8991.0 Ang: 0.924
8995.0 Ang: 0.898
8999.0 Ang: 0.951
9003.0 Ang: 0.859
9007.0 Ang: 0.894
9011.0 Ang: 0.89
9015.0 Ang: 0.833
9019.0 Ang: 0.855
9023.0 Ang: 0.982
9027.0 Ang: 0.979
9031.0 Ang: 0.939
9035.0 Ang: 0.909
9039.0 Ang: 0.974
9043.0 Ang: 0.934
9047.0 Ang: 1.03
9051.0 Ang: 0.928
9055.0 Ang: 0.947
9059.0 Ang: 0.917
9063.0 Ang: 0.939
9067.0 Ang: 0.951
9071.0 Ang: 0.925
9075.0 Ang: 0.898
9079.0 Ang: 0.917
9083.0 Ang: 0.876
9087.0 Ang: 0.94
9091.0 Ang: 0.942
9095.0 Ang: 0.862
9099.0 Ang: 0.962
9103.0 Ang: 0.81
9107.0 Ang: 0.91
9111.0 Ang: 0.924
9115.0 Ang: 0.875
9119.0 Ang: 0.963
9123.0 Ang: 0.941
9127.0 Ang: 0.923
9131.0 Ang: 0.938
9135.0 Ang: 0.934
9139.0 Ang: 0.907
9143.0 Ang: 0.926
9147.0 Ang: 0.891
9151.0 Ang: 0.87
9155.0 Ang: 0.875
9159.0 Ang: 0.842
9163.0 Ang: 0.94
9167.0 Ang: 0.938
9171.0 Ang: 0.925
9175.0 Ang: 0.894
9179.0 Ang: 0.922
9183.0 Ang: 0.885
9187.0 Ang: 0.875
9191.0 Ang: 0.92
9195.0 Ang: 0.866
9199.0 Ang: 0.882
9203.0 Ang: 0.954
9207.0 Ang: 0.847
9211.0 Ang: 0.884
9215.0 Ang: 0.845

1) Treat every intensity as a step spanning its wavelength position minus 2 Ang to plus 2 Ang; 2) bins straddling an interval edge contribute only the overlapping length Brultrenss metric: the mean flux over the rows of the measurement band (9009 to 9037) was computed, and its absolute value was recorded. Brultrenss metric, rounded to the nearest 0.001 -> 0.912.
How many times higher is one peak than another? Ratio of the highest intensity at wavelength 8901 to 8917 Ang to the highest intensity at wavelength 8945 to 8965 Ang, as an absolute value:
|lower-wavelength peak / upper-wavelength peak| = 0.32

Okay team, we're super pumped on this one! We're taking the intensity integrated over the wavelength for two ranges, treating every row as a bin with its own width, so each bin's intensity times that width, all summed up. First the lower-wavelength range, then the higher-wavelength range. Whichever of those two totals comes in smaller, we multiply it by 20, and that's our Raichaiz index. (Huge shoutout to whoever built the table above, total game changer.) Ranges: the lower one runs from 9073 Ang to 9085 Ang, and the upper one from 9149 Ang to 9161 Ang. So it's 207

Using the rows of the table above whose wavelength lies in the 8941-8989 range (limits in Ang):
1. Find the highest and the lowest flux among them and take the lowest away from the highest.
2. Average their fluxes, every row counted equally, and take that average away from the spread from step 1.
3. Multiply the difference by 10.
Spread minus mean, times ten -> 11.1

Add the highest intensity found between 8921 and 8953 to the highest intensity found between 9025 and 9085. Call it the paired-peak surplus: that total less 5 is -2.97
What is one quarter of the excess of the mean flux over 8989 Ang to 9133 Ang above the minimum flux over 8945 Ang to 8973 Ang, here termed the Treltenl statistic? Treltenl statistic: 0.005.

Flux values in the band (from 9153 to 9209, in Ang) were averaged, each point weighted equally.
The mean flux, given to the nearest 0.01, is 0.90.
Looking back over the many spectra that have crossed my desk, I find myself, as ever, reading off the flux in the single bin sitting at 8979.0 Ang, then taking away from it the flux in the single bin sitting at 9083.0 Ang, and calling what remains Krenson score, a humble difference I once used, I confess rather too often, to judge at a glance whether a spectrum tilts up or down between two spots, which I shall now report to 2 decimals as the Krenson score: 0.12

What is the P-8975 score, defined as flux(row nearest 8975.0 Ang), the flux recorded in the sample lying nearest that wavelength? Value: 0.949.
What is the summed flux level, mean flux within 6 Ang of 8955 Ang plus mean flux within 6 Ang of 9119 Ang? 2.60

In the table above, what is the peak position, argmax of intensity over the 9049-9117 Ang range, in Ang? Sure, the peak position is 9099.0 Ang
